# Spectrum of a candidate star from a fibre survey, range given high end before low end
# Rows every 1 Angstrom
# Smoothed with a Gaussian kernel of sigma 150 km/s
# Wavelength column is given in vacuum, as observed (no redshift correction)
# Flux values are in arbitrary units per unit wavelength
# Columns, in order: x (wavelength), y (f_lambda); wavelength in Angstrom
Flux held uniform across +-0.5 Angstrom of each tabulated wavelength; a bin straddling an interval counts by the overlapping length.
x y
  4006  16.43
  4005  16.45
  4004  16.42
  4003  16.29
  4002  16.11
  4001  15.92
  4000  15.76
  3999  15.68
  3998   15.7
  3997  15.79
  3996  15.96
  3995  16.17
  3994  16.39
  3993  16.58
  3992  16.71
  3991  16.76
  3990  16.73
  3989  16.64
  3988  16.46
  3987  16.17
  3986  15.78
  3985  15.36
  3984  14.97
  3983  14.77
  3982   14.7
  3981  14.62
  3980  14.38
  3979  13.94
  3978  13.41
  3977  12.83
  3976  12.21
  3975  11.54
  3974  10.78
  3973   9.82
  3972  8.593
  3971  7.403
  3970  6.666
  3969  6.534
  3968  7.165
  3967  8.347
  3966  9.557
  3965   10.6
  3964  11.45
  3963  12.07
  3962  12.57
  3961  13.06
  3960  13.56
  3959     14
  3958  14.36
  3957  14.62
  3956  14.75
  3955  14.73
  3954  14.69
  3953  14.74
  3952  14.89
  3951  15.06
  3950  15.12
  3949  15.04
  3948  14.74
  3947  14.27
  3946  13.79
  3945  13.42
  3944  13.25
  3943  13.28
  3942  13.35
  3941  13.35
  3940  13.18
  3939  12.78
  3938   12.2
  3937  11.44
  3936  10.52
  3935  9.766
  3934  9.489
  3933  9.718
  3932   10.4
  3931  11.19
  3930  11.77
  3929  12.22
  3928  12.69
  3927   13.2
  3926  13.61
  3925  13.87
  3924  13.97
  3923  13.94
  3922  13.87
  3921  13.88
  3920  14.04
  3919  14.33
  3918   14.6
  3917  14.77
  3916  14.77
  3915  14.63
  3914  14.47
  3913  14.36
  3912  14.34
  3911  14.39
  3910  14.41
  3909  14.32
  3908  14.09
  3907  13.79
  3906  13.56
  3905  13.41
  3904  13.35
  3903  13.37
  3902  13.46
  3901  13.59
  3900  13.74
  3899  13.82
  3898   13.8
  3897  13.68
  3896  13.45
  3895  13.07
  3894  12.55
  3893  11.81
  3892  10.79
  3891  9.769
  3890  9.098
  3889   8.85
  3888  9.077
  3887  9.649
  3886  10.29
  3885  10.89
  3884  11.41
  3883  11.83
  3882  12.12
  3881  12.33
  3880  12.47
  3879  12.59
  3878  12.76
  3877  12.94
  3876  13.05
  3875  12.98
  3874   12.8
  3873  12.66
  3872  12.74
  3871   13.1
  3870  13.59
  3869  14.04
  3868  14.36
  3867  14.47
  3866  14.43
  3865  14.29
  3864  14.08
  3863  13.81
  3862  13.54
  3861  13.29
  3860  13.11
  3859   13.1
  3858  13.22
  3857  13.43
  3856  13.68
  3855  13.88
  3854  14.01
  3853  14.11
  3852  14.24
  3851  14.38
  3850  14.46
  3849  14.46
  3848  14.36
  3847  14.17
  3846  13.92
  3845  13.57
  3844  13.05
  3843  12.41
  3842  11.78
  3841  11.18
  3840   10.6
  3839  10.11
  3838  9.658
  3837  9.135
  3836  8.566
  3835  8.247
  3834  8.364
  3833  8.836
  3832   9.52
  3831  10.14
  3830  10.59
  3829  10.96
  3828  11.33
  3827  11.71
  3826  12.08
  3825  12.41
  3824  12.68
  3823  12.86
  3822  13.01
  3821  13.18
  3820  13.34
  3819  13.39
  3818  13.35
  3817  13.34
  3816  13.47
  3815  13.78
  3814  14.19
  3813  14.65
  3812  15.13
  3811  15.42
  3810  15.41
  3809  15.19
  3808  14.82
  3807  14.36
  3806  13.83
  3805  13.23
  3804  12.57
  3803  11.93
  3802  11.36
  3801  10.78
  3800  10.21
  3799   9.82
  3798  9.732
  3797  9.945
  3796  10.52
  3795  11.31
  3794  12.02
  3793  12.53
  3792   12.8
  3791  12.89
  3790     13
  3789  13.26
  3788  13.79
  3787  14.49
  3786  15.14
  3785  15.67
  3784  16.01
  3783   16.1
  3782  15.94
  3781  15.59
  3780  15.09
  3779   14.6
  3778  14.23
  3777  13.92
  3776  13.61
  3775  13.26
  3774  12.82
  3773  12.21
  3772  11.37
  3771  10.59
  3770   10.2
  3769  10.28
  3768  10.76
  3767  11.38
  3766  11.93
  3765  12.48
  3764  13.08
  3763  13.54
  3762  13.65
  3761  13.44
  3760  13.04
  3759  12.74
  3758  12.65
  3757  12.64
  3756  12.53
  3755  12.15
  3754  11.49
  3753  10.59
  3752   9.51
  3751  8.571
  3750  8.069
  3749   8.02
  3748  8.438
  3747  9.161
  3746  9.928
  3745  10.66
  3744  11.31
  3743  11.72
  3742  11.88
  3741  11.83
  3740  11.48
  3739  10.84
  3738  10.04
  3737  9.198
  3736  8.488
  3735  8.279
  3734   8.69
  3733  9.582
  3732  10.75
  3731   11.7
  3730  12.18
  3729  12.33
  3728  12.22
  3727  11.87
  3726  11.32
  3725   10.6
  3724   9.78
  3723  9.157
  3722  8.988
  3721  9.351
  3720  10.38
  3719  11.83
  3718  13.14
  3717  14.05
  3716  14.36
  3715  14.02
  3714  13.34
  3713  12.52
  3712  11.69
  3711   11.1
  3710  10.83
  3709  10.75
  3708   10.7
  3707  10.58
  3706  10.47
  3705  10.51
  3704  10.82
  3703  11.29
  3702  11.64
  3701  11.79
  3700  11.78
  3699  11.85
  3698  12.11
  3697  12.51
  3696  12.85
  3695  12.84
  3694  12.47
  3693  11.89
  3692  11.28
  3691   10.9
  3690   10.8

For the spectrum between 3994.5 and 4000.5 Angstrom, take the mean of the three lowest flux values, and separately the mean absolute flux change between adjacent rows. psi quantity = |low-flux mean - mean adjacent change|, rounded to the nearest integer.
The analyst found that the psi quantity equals 16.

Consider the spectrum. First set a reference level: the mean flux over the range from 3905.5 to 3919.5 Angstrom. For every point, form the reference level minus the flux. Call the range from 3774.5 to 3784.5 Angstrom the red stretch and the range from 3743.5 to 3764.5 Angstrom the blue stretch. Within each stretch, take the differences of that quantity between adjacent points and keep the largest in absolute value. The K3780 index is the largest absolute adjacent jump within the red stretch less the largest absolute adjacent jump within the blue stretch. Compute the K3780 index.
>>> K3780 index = -0.6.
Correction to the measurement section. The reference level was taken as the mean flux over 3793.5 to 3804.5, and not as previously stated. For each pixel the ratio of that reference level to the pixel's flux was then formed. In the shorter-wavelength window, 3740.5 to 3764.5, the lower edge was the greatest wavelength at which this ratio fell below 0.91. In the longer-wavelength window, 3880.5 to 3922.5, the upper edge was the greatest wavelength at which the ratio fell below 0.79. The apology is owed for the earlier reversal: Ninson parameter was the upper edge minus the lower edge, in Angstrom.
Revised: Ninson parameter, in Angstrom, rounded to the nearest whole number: 158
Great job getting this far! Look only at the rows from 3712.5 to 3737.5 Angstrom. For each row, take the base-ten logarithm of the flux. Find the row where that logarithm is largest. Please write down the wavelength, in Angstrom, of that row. 3716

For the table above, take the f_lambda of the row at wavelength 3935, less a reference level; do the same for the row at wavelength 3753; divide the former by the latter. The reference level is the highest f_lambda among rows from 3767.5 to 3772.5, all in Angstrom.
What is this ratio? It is 2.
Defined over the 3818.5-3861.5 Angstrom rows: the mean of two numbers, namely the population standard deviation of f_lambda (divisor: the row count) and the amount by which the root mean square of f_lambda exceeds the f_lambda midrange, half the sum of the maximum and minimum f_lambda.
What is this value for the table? 1.4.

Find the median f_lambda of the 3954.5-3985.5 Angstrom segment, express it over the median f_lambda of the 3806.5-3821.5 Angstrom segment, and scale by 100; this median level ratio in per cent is 90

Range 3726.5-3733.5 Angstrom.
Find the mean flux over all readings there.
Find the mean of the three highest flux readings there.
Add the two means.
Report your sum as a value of 24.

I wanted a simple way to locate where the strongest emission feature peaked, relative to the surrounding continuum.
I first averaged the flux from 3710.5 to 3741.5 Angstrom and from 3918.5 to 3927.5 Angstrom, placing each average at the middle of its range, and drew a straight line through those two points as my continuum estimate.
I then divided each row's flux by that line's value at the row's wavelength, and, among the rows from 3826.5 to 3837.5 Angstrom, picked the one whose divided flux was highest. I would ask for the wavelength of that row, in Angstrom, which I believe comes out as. 3827 Angstrom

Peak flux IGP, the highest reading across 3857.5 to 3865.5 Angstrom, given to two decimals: 14.29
